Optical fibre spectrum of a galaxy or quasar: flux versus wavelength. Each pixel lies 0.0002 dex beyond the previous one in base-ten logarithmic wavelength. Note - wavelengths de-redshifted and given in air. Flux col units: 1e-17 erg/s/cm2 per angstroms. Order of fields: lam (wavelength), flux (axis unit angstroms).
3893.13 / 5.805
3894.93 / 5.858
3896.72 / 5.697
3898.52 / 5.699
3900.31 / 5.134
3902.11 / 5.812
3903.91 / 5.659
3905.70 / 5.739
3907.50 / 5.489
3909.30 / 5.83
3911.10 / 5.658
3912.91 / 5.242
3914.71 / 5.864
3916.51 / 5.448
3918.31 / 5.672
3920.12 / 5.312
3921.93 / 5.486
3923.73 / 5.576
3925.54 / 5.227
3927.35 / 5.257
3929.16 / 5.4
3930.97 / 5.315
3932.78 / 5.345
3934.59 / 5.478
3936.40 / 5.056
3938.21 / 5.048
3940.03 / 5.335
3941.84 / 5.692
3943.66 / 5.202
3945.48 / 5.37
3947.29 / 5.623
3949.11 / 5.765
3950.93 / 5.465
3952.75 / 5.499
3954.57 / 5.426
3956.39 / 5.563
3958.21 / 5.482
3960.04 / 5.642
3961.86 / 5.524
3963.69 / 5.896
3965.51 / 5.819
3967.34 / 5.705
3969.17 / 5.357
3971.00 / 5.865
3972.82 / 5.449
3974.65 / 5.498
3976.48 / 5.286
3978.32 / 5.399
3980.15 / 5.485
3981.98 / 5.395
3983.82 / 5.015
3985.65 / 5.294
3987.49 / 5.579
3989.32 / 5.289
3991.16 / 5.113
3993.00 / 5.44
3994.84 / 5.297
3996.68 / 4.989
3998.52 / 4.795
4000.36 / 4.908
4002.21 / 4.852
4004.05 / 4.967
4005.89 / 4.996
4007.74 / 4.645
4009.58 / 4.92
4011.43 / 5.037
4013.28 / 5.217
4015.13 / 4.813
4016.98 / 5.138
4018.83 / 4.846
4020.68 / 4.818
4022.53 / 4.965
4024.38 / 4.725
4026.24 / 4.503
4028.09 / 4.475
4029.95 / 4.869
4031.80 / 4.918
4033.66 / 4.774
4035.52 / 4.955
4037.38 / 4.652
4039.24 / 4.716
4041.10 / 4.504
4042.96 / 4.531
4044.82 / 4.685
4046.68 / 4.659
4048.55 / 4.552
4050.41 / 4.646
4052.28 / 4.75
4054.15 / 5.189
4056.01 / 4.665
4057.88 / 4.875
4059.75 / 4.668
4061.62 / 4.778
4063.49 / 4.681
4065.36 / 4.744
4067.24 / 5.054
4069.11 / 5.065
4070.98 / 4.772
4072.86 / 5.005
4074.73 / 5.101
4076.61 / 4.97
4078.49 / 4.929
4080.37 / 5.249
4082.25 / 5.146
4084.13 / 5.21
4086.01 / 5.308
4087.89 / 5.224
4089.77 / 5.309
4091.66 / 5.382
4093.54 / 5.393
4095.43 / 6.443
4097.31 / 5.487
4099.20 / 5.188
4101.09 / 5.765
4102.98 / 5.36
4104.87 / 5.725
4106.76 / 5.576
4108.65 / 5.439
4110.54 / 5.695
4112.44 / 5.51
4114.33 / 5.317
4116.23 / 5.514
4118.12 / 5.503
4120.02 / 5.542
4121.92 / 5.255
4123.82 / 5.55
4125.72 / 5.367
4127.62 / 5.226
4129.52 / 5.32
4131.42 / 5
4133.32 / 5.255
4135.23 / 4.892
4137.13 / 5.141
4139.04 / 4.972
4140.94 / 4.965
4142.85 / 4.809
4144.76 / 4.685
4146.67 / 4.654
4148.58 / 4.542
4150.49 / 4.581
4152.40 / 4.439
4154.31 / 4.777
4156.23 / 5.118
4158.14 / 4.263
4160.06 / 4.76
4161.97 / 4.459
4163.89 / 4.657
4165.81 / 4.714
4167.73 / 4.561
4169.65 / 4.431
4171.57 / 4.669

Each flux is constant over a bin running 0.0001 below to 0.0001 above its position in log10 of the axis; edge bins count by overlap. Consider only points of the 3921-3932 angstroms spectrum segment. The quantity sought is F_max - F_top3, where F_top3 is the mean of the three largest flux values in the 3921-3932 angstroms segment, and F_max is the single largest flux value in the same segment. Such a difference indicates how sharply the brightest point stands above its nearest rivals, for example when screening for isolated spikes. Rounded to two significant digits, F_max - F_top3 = 0.089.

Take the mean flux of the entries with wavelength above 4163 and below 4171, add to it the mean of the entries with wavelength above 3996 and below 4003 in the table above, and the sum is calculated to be 9.5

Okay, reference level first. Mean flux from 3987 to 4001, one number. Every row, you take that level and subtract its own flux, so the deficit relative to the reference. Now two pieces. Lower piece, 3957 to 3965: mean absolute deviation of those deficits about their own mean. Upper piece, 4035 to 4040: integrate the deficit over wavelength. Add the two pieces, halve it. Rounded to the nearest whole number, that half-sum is 1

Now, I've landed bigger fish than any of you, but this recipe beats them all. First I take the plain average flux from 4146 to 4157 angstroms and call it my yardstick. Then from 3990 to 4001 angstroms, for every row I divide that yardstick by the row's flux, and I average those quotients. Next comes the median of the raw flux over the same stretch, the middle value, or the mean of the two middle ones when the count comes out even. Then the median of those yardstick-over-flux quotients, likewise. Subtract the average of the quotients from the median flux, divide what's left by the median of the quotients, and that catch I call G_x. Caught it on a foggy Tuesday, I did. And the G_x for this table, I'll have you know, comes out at 4.5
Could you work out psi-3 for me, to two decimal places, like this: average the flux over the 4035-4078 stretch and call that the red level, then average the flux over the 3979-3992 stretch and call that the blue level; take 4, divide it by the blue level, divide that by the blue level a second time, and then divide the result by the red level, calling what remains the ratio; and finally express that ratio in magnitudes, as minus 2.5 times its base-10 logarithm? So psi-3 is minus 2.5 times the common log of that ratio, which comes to 3.82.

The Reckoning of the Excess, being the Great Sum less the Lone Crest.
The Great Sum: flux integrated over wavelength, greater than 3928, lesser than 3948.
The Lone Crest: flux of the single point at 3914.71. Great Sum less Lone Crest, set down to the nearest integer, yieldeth 101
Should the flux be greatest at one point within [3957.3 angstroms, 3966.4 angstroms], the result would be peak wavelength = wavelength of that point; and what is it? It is 3963.69 angstroms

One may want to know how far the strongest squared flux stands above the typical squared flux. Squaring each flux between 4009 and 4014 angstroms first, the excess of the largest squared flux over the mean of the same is 1.62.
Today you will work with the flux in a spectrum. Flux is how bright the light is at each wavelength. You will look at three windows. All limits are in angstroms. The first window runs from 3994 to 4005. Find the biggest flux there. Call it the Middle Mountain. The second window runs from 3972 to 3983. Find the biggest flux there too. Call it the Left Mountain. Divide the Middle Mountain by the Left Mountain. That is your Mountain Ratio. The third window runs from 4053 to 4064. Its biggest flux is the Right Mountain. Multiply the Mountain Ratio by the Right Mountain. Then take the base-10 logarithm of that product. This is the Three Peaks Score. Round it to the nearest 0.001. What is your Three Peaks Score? 0.699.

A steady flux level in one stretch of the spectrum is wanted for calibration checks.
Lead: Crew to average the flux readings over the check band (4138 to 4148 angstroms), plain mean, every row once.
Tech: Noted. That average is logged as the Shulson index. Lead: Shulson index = 4.8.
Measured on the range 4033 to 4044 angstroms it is 4.7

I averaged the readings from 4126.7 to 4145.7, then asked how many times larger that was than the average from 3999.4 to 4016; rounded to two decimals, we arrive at 1.02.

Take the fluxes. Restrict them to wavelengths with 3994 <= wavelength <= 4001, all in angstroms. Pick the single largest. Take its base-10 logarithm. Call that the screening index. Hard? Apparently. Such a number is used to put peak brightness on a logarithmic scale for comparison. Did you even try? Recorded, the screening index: 0.72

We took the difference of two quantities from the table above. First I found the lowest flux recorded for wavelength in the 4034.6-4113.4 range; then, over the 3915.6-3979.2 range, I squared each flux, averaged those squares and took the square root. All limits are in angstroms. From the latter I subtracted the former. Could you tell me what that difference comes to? 1.0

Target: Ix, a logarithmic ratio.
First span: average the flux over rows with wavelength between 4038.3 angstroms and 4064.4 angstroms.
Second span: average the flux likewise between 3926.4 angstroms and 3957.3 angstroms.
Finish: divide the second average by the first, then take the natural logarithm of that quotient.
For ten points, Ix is 0.14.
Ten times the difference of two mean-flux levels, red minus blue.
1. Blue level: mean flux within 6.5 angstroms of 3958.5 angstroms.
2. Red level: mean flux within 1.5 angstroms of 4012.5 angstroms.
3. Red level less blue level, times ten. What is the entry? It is -4.5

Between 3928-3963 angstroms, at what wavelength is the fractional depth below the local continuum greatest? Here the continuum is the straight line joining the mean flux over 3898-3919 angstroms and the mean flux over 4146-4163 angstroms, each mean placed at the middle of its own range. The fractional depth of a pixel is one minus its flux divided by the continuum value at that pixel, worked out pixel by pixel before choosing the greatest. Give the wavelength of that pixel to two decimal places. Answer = 3938.21 angstroms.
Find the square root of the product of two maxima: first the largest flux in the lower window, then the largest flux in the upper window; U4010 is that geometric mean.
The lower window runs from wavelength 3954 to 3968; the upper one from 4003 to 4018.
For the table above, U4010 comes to 5.55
